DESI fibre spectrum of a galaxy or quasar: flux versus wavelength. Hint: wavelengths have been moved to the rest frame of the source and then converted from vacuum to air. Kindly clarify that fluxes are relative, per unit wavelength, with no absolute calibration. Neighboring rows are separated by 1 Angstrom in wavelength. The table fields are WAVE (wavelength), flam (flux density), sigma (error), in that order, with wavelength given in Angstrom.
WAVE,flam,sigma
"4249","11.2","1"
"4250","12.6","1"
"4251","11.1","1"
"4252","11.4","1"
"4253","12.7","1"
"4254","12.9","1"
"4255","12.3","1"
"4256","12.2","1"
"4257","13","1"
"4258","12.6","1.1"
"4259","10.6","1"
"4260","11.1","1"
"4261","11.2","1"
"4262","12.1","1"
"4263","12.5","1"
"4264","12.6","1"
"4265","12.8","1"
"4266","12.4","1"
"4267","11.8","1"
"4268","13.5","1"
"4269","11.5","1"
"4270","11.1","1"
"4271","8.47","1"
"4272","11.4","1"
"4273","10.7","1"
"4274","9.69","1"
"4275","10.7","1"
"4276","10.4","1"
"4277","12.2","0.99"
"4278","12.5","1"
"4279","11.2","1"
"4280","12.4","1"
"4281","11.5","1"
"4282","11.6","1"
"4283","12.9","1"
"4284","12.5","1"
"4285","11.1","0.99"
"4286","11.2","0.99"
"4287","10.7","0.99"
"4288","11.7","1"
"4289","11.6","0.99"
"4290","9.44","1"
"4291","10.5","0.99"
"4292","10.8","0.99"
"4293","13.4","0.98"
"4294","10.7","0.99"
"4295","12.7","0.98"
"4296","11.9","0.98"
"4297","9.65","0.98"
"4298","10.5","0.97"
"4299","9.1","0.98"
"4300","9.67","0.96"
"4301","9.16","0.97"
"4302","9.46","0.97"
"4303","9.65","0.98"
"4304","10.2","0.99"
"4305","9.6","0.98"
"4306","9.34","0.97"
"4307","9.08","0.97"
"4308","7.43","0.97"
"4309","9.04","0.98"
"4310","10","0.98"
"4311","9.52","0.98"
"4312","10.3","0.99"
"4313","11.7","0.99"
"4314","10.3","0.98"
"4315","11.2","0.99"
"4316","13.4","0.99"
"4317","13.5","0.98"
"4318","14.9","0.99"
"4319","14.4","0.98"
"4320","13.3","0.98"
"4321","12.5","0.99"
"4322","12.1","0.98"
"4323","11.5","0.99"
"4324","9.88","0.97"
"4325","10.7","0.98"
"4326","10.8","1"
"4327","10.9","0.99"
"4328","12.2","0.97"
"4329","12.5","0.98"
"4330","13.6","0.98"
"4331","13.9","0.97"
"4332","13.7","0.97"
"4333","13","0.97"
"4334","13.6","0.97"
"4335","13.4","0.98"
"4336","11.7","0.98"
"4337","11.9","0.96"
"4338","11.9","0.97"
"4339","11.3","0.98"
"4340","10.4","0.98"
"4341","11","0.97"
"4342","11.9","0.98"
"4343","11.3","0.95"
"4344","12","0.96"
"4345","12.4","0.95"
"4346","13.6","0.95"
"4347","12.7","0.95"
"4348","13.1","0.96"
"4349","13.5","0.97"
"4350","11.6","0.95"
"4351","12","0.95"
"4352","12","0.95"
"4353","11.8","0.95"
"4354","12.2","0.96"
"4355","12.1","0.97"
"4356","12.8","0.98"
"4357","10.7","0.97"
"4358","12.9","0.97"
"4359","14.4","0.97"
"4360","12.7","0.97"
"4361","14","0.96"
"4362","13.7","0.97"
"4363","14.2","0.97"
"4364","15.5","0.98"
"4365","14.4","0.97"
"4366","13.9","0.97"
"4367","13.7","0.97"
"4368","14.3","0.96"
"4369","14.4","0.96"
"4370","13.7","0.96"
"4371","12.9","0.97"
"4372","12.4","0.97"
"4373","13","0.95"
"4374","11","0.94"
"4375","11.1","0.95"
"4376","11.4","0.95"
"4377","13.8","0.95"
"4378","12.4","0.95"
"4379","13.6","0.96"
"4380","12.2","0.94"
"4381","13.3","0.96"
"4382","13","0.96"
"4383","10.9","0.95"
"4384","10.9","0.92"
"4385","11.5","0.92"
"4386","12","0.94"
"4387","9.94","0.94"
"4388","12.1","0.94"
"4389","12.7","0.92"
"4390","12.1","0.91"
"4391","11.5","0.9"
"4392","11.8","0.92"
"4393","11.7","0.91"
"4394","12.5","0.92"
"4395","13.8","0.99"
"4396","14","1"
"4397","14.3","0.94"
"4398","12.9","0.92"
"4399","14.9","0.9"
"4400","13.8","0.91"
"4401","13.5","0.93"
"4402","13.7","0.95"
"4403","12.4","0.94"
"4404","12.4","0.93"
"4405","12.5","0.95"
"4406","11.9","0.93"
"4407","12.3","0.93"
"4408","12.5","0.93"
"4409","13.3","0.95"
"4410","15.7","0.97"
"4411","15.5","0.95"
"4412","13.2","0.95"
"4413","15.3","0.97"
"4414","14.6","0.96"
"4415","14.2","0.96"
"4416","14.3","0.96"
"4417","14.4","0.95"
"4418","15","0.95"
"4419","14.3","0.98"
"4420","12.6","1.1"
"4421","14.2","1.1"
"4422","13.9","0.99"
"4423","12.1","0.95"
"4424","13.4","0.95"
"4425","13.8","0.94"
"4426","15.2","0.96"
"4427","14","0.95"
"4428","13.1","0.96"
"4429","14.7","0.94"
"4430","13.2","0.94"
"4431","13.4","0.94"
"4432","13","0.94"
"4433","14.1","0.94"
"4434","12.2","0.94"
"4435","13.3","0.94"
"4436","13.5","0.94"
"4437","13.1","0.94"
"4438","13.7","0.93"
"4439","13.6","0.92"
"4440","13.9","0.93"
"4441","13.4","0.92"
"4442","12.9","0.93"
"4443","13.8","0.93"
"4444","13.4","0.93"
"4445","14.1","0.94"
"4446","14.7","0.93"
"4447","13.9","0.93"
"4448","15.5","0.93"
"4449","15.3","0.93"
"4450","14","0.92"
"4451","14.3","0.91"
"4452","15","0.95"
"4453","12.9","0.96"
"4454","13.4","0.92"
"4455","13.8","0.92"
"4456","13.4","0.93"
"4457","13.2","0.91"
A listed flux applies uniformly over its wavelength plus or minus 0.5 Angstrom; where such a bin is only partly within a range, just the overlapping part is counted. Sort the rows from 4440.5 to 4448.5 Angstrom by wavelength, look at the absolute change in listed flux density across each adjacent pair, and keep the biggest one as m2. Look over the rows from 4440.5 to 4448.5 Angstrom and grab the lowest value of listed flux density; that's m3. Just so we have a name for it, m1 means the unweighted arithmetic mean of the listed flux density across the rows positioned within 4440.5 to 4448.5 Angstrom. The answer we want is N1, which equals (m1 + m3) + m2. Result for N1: 28.5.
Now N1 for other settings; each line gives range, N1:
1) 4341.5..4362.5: 25.4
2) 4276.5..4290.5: 23.2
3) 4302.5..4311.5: 18.4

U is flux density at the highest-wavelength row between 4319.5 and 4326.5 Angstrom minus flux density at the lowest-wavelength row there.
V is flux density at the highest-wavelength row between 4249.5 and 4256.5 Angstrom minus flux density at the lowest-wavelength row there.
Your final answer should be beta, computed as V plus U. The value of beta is -3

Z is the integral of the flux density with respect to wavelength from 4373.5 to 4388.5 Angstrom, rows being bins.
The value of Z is 179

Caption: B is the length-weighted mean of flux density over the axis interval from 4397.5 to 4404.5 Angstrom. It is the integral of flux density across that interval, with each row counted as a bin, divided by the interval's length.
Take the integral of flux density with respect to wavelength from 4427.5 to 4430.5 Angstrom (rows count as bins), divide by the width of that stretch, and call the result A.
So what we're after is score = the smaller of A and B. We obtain 13.4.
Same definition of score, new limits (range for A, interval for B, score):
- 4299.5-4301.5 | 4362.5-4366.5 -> 9.4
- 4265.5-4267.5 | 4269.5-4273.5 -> 10.4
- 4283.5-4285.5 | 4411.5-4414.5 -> 11.8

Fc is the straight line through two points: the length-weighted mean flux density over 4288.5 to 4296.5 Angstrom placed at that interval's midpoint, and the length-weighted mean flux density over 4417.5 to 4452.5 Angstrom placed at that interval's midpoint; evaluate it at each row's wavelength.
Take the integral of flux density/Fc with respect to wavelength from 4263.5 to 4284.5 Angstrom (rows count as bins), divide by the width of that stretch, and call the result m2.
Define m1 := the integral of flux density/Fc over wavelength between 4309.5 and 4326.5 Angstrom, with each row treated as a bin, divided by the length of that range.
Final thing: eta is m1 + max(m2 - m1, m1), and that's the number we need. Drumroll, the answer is 1.99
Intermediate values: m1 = 0.996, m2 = 1.050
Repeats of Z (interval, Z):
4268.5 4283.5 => 168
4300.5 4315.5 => 146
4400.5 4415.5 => 203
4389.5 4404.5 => 195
